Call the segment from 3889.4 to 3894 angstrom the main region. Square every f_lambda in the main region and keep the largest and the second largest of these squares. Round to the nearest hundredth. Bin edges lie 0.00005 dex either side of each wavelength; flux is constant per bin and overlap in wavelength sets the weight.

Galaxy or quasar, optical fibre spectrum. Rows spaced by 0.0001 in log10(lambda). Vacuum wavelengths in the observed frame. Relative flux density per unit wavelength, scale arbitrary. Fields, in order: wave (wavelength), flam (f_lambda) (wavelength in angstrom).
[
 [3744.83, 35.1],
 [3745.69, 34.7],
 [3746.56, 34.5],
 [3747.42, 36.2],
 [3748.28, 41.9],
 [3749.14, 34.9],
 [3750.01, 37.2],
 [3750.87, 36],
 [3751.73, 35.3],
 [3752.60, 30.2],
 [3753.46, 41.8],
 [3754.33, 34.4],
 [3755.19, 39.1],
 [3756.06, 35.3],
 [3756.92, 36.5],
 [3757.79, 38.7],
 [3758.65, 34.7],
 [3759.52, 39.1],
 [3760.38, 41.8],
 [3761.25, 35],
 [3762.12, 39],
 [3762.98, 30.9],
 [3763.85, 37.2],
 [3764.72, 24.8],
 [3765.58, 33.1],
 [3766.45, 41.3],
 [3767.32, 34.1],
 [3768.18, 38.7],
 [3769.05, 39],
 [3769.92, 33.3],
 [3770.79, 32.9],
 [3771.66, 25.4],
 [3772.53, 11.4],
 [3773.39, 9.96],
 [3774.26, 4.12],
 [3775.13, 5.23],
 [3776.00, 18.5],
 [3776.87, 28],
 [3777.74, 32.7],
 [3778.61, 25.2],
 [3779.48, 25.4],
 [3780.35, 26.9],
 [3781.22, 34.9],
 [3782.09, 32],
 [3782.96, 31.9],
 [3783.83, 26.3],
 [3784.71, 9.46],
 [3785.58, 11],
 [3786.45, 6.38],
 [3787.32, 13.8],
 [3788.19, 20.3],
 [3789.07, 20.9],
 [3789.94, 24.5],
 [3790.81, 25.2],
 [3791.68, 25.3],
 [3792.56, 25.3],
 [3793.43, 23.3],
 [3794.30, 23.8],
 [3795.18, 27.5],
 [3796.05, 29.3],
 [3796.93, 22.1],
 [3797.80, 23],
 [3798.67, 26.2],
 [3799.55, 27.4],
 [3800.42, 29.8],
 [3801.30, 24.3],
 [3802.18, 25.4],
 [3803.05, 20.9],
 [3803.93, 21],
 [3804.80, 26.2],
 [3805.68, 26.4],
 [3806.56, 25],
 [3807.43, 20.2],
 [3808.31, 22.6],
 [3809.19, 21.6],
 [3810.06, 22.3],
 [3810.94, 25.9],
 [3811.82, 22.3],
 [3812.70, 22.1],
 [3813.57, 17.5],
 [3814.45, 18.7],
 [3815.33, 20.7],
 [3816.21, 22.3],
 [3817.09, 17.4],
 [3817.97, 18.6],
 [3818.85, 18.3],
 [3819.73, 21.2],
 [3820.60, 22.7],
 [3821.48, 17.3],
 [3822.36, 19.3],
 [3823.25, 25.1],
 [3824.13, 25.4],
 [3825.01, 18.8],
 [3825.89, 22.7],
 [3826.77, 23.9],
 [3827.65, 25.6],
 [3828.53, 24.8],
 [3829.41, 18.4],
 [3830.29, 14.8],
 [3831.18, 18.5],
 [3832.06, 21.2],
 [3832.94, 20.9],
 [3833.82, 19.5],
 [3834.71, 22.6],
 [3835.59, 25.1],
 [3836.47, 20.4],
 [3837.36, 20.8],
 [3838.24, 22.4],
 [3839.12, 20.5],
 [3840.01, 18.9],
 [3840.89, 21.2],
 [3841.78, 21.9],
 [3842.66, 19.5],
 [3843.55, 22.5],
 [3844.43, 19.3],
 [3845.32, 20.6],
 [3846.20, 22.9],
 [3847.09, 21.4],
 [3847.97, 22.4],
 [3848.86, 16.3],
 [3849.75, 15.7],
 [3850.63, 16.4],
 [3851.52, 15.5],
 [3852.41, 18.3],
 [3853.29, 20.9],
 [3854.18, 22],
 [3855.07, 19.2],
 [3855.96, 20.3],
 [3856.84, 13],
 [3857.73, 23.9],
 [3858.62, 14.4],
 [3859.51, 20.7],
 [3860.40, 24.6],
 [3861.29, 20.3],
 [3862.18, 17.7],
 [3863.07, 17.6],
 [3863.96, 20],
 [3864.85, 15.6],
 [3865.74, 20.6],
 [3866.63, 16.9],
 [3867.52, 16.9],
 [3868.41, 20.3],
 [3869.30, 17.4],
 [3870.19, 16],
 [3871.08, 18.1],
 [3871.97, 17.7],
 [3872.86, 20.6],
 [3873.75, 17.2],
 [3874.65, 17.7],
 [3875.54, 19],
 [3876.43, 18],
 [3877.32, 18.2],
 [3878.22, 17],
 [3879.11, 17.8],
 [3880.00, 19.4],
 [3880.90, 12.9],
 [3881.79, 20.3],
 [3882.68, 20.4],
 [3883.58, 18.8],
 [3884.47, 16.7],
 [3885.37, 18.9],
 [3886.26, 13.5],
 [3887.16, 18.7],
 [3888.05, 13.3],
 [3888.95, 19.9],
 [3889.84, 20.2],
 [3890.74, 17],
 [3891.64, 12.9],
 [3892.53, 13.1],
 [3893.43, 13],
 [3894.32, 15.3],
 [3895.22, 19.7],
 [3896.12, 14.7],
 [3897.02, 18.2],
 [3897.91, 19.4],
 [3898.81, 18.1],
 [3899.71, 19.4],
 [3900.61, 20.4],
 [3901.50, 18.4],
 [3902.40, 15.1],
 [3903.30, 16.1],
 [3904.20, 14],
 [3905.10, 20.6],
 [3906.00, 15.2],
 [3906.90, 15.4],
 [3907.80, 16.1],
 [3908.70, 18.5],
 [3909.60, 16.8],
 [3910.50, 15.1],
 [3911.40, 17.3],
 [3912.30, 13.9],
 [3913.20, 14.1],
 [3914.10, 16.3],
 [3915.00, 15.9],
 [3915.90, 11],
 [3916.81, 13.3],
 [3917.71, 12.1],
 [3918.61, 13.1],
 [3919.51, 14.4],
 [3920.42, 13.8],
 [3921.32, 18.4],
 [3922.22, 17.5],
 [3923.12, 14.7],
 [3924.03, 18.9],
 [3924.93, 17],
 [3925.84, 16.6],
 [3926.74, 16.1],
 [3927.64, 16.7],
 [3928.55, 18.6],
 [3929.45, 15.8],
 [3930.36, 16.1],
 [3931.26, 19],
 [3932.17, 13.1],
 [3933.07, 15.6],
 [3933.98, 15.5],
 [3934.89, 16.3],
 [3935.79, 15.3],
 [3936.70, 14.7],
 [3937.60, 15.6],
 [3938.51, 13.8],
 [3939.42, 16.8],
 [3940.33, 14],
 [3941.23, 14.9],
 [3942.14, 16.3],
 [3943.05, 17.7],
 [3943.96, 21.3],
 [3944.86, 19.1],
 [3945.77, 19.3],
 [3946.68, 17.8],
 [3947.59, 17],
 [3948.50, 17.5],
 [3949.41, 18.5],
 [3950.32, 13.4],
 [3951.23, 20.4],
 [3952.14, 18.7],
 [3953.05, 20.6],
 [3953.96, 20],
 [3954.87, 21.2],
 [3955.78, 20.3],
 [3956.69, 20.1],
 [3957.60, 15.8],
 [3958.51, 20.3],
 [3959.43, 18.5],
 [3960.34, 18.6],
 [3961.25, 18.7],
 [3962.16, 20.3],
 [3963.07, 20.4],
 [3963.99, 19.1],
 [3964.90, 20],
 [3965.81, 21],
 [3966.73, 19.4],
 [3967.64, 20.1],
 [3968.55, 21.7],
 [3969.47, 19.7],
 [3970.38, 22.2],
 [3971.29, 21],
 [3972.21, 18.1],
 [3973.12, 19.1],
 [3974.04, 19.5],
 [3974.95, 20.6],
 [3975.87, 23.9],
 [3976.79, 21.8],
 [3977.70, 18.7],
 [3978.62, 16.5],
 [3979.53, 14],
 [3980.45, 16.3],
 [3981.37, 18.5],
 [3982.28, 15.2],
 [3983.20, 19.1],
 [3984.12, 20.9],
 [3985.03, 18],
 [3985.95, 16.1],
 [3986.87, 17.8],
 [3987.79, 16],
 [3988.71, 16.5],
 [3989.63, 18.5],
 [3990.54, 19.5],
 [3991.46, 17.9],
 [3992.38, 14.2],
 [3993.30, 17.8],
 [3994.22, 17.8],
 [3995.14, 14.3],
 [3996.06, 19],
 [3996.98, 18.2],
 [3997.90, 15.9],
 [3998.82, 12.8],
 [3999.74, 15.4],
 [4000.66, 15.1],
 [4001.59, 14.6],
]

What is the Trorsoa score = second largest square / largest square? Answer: 0.71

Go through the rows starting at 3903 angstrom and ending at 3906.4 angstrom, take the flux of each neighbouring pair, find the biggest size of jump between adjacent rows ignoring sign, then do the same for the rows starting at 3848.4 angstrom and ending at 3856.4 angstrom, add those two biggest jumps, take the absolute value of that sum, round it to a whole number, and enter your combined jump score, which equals 9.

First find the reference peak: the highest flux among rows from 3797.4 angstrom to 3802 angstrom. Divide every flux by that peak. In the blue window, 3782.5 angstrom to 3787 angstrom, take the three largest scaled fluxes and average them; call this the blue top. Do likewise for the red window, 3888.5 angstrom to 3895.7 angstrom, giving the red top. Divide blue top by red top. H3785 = 1.16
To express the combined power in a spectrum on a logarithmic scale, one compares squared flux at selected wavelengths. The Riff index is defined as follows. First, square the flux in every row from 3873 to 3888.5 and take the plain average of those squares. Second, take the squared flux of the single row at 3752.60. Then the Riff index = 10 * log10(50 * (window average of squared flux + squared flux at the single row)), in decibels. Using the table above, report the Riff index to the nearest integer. 48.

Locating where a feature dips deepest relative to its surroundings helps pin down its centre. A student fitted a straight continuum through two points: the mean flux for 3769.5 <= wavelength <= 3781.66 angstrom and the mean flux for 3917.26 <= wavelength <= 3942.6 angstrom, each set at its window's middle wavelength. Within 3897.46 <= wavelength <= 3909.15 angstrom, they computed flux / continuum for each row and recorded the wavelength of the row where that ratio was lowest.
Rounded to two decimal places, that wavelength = 3904.20 angstrom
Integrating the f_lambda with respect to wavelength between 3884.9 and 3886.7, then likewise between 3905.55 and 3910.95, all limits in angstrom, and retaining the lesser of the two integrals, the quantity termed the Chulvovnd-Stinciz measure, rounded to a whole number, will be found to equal 29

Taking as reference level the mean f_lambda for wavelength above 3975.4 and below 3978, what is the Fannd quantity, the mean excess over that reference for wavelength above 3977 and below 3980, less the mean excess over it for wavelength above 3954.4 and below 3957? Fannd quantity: -4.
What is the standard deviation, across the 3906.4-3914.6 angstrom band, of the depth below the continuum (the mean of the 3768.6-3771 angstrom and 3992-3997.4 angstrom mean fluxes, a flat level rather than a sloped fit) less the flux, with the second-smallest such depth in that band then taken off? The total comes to -7.3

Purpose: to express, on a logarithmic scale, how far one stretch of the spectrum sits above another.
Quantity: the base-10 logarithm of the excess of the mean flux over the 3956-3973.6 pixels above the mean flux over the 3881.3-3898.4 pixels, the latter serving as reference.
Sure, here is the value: 0.42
